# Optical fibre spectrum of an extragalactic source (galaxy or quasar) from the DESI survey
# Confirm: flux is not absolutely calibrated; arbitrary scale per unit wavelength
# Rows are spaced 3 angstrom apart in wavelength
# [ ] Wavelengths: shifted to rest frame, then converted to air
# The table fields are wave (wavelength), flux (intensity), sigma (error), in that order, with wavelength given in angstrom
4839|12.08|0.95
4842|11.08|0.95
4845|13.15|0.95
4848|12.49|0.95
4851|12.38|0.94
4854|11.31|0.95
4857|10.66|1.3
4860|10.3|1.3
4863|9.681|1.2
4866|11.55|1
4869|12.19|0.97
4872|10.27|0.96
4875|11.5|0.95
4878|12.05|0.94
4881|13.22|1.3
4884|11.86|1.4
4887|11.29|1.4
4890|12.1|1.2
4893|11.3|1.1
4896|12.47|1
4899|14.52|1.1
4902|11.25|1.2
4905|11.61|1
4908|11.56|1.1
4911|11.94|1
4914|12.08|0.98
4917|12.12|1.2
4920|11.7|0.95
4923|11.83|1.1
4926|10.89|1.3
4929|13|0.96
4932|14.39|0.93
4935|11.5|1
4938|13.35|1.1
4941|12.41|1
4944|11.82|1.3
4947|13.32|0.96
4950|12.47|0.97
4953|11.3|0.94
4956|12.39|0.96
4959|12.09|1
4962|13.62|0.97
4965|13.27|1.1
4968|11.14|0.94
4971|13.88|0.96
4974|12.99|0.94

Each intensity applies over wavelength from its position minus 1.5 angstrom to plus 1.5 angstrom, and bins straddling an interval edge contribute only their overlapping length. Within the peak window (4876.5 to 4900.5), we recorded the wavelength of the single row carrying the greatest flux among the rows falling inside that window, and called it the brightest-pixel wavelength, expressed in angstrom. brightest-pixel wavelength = 4899 angstrom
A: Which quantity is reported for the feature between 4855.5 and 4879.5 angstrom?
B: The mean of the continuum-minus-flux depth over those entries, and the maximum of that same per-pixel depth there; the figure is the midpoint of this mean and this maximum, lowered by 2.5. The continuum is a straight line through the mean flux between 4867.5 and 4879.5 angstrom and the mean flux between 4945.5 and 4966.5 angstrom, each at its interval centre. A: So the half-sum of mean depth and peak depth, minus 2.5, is -1.5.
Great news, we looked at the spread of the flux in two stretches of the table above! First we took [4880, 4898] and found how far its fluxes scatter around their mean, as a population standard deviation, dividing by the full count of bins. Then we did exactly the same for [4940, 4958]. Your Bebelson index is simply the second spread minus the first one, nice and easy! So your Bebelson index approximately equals -0.05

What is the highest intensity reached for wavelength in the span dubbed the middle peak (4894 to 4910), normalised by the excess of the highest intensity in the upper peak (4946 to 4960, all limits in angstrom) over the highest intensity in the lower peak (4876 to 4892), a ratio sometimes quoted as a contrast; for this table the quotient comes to 145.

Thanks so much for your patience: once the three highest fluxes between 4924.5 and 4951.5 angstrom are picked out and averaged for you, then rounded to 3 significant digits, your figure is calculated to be 13.7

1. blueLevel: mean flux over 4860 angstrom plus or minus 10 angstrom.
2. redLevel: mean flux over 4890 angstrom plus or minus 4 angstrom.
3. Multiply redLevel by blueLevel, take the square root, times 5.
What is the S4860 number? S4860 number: 57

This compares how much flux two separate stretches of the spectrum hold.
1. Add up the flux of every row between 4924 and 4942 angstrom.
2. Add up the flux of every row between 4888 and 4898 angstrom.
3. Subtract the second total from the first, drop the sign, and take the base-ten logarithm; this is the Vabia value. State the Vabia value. 1.6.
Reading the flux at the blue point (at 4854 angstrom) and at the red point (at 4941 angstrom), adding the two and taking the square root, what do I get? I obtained 4.87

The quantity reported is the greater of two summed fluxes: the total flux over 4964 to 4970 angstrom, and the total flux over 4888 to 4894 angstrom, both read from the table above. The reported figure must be 24.4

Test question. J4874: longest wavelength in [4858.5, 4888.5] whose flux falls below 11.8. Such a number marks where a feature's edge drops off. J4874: 4887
